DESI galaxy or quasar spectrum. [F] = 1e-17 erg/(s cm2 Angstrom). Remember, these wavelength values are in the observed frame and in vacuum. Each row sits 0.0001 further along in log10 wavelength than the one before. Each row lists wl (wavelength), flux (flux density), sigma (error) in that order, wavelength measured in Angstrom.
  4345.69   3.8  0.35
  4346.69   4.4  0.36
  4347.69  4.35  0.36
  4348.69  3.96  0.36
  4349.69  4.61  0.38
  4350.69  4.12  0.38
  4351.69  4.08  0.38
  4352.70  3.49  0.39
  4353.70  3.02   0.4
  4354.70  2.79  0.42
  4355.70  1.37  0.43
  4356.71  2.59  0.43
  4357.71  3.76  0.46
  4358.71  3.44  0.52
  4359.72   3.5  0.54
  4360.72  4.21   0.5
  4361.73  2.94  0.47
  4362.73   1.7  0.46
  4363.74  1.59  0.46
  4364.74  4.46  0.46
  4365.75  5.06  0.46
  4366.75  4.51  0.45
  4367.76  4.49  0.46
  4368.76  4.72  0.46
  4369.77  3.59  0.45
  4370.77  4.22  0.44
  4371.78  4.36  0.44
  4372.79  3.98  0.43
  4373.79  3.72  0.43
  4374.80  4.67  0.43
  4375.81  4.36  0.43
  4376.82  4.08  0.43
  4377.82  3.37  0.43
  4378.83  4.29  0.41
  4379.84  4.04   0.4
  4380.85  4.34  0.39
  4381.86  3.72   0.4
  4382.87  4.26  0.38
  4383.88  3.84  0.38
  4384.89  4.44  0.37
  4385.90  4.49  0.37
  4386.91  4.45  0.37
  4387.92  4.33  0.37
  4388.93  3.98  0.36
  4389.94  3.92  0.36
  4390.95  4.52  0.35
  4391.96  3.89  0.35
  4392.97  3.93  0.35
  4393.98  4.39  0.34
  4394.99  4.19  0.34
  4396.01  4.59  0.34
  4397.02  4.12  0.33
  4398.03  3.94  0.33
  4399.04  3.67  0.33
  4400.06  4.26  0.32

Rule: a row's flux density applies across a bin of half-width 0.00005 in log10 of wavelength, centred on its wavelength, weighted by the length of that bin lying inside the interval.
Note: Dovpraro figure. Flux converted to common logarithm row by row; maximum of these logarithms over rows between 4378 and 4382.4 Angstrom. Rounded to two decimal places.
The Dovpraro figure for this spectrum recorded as 0.64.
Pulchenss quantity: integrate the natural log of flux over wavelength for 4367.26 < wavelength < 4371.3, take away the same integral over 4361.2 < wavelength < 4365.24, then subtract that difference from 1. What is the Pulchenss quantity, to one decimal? -1.2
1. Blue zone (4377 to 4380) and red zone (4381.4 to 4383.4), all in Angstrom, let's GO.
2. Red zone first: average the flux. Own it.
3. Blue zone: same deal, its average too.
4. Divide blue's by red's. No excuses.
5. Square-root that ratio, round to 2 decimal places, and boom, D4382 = 0.99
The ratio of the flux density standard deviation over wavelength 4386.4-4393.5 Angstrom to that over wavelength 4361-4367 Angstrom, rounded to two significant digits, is 0.18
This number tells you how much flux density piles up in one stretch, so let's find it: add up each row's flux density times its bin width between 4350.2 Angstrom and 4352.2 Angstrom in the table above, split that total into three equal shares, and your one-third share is 2.7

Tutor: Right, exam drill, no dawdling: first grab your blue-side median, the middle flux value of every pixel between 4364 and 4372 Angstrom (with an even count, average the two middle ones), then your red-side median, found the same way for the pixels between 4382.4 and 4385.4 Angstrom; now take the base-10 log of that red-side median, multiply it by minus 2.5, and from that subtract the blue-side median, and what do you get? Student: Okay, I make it -6.0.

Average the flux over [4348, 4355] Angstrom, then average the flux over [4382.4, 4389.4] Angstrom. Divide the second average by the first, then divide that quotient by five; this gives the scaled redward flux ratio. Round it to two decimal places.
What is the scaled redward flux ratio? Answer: 0.23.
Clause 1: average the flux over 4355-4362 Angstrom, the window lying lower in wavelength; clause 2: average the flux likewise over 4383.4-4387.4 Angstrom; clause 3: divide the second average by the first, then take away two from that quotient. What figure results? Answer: -0.62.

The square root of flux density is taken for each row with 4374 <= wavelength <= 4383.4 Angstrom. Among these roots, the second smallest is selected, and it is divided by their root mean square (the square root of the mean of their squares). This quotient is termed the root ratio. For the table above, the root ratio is 0.950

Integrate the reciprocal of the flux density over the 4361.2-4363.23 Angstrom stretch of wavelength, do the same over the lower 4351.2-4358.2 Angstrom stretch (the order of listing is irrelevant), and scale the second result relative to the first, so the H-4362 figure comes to 2.8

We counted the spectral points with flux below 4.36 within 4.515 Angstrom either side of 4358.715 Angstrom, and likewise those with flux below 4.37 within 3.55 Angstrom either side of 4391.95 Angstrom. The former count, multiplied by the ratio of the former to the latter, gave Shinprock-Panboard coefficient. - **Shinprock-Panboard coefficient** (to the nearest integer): 16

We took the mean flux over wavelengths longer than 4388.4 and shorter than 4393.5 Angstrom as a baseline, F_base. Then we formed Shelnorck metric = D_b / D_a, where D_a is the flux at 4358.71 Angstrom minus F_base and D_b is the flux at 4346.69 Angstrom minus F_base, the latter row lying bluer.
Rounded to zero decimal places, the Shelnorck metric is -1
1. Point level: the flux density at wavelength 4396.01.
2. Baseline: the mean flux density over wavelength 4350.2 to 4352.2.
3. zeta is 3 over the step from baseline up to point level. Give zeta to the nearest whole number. 6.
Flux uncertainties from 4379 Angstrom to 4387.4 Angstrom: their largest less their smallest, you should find 0.030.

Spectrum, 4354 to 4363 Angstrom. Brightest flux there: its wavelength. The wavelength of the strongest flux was 4360.72 Angstrom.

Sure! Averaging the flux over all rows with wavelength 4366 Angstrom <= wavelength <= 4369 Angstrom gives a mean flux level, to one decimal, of 4.6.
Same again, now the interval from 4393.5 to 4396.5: 4.4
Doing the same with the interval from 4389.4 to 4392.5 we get 4.1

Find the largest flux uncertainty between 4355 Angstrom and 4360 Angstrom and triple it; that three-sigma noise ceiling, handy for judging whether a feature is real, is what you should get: 1.62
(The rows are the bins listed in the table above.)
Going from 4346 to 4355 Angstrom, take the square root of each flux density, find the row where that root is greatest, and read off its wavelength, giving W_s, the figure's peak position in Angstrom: 4349.69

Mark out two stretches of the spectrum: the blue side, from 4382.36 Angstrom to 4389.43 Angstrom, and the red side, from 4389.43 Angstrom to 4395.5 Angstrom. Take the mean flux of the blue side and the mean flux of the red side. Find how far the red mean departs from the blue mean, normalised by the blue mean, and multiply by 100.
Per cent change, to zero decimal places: -3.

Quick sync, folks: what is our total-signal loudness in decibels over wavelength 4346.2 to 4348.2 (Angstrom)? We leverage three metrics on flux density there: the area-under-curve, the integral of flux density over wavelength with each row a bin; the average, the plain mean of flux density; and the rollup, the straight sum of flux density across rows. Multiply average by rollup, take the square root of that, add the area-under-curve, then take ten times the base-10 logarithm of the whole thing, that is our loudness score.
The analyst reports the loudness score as 11.7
